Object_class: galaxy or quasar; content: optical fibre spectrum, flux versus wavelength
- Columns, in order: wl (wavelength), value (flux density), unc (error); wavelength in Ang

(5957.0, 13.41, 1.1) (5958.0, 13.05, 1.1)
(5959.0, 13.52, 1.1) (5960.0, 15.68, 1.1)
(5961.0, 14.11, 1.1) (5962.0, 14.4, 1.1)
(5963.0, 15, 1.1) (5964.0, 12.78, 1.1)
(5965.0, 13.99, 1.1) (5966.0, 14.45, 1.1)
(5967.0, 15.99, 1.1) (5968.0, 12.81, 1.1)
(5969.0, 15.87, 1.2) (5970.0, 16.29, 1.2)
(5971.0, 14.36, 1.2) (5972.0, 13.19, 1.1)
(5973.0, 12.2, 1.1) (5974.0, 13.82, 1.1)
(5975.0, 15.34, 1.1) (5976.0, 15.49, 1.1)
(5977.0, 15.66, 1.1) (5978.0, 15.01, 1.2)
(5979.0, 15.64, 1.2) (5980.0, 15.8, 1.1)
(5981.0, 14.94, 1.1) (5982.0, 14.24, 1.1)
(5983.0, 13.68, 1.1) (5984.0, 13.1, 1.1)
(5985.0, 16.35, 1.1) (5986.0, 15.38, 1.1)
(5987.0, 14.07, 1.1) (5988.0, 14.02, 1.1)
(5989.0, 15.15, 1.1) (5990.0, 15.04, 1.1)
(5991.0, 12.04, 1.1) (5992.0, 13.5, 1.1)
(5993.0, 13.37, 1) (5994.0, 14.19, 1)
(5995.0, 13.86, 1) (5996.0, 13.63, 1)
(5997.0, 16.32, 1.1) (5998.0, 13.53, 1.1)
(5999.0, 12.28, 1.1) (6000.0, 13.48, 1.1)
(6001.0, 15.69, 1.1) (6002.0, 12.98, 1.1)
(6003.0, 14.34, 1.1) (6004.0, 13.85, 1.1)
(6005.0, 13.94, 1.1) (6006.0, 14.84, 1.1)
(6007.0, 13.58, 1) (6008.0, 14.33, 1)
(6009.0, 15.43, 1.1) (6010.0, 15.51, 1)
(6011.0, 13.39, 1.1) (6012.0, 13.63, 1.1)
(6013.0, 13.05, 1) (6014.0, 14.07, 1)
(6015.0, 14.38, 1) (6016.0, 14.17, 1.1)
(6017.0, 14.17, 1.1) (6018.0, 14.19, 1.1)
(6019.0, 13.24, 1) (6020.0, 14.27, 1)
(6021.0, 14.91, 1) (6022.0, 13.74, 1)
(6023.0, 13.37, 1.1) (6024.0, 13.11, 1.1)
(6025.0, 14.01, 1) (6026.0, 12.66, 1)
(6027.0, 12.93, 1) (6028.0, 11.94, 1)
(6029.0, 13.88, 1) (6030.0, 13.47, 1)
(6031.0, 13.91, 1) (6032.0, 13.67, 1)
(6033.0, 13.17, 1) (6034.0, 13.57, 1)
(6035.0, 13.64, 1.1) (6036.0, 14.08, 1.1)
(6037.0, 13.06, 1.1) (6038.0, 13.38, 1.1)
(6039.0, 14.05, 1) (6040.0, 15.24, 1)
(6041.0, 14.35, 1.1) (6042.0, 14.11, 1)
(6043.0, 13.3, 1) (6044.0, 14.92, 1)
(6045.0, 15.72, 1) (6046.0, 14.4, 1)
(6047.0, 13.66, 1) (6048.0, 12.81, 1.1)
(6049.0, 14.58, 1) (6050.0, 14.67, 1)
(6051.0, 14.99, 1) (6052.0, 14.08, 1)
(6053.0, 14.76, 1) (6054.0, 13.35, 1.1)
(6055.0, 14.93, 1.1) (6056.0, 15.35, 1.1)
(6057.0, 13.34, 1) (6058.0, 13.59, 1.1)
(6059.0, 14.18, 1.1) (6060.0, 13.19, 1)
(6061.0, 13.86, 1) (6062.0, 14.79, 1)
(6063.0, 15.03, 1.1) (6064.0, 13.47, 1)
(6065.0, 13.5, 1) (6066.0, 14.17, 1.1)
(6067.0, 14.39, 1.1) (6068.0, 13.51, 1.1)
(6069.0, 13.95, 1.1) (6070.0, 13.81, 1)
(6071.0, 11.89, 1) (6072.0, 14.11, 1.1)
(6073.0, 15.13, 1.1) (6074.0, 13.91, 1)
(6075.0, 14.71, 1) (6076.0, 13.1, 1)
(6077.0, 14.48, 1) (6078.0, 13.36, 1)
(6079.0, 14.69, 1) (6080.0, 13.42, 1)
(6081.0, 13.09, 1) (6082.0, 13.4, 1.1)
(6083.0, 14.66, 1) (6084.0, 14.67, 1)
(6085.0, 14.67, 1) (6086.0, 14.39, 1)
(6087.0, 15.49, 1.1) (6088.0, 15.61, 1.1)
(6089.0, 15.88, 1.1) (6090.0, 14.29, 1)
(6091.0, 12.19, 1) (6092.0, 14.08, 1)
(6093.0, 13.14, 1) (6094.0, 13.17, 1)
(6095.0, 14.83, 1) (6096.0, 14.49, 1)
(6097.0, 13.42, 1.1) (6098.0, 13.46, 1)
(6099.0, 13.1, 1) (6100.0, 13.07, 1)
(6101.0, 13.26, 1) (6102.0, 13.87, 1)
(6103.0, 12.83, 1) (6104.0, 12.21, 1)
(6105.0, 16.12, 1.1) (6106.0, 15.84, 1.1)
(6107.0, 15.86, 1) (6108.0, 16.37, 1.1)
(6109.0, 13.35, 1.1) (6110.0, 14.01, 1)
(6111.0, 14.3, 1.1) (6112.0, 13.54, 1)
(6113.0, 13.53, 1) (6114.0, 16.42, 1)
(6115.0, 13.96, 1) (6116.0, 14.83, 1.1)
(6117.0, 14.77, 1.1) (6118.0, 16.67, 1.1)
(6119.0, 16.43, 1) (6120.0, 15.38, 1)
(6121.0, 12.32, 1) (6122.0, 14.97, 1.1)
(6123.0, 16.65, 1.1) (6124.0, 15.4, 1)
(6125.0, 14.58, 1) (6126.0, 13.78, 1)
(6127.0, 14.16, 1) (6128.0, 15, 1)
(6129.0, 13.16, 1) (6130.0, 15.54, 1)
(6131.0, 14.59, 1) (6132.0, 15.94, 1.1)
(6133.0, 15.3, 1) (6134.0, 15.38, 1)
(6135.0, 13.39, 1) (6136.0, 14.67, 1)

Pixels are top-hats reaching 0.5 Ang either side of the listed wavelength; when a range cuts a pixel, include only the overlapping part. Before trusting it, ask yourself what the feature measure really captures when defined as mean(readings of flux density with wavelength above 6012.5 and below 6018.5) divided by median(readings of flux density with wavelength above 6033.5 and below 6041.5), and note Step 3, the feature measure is 1.01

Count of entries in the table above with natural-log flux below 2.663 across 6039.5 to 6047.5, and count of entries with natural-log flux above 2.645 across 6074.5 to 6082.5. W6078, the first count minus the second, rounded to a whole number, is 0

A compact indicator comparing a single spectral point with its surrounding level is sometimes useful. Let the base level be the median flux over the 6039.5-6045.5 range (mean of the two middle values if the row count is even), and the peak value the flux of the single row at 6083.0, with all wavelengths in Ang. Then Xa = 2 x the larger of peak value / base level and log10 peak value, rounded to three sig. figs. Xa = 2.33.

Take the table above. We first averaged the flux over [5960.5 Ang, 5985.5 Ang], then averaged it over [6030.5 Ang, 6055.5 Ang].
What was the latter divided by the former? 0.97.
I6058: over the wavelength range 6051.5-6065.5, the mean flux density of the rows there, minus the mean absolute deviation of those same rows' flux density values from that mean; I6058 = 13.5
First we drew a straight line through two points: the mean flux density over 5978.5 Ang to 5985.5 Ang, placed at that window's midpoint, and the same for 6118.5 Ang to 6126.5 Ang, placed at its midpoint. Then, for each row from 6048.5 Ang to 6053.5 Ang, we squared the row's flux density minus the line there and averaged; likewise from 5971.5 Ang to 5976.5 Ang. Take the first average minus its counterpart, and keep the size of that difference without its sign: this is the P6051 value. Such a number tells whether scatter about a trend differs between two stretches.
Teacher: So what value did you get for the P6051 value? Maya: 2.1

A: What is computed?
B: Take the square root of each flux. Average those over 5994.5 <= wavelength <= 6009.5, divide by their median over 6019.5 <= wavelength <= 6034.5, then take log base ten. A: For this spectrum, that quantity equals 0.0086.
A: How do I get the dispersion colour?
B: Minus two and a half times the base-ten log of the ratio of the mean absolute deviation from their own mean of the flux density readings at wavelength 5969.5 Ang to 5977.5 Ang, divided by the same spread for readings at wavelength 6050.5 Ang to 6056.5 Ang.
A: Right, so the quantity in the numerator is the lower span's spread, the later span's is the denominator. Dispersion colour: -0.8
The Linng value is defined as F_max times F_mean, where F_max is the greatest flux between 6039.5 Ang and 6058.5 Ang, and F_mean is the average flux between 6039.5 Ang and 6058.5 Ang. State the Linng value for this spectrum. 225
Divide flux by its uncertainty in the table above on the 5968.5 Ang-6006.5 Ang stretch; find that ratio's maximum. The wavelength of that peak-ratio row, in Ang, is 5985.0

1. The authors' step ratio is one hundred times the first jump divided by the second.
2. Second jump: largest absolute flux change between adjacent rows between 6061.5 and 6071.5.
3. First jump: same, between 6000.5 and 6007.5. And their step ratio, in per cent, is 141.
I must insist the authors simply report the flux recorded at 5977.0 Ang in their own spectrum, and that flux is 15.66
